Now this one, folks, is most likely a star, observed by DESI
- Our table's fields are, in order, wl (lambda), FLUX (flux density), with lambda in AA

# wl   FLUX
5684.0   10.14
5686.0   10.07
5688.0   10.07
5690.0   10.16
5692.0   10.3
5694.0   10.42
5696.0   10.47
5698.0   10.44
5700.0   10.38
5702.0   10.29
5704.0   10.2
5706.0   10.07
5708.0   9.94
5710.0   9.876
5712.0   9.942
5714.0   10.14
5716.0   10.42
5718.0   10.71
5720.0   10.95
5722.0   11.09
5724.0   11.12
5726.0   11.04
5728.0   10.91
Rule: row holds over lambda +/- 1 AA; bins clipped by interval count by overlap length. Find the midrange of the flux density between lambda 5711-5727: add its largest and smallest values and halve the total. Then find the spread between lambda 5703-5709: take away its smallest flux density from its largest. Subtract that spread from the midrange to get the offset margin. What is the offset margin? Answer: 10.3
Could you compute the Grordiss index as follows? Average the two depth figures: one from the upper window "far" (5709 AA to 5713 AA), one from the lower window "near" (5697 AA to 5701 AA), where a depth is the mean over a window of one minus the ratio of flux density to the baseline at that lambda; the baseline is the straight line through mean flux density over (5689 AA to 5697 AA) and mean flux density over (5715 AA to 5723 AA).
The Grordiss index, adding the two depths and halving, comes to 0.036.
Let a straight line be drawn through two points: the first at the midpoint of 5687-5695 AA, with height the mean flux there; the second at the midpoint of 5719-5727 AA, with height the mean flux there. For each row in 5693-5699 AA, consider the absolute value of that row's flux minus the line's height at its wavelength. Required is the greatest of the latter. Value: 0.11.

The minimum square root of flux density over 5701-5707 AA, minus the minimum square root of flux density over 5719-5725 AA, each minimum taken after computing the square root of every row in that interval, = -0.14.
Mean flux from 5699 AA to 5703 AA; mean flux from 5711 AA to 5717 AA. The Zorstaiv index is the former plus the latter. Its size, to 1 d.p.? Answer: 20.5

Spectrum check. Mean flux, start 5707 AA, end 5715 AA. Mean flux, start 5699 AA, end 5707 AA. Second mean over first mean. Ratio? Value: 1.03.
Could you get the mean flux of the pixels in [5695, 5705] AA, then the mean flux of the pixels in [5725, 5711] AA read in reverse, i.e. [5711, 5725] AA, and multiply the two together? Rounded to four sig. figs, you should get 110.0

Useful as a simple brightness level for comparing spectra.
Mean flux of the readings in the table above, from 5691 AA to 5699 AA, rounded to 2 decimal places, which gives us 10.41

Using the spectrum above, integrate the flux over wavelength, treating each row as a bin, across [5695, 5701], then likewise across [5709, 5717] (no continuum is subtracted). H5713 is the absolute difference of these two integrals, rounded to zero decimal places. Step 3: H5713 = 18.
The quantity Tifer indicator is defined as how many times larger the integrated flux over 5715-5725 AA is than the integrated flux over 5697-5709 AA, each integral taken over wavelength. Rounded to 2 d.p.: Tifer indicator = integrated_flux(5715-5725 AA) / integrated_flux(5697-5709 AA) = 0.89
